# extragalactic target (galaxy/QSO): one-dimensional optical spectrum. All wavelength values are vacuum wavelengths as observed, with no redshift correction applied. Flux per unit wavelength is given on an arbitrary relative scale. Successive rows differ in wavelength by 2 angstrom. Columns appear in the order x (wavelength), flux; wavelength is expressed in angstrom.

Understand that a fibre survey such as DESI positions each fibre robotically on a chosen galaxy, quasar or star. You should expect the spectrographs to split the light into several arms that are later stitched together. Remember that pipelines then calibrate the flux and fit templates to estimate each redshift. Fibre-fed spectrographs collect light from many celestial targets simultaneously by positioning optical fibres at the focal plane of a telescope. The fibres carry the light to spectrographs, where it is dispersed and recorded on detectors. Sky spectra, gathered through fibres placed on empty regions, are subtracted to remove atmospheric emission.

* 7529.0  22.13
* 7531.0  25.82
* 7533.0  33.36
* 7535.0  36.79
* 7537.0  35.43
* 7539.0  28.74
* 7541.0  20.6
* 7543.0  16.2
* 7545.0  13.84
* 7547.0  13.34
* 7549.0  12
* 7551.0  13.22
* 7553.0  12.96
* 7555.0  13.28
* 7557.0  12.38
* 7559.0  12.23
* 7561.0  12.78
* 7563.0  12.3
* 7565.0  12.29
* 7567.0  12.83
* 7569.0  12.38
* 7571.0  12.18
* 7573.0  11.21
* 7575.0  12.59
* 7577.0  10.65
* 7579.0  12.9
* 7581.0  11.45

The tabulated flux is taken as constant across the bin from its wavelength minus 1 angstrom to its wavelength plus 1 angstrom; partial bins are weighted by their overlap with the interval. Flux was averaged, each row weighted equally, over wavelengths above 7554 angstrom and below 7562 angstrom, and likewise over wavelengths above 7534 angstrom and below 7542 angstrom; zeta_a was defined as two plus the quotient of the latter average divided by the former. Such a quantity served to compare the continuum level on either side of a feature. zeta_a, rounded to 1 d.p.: 4.4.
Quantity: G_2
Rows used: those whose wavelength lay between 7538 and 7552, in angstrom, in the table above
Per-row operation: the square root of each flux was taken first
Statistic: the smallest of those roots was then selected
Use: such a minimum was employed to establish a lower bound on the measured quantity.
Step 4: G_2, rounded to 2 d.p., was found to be 3.46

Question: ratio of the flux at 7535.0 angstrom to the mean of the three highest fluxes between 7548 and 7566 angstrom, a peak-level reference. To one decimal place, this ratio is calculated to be 2.8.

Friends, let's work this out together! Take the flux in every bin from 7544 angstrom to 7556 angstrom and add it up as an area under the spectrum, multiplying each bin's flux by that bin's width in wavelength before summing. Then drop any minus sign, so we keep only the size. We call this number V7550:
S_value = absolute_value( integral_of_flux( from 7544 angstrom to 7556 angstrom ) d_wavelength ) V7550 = 157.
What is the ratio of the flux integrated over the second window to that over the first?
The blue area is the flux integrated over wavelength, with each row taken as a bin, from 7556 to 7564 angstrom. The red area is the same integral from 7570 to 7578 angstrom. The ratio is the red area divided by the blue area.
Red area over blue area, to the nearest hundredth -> 0.94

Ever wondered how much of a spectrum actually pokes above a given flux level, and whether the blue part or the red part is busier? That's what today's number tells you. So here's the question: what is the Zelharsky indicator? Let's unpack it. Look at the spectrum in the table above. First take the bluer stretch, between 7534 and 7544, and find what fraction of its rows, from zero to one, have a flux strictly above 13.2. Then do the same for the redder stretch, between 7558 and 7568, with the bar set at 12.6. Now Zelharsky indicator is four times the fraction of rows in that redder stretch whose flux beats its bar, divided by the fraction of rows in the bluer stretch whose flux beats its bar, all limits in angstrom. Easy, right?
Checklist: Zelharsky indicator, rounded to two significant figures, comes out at 1.6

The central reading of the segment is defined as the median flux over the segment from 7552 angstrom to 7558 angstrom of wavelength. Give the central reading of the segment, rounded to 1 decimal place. 13.0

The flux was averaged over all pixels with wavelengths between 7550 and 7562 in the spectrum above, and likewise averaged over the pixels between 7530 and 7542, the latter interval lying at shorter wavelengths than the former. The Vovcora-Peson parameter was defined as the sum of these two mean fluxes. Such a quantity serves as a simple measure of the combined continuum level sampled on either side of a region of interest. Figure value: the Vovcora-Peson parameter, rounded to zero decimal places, 43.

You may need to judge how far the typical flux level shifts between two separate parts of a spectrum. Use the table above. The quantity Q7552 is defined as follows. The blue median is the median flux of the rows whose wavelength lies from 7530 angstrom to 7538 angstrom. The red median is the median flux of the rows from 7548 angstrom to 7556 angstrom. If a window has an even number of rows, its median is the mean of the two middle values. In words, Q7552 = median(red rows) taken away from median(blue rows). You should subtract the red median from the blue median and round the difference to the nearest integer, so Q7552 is 21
